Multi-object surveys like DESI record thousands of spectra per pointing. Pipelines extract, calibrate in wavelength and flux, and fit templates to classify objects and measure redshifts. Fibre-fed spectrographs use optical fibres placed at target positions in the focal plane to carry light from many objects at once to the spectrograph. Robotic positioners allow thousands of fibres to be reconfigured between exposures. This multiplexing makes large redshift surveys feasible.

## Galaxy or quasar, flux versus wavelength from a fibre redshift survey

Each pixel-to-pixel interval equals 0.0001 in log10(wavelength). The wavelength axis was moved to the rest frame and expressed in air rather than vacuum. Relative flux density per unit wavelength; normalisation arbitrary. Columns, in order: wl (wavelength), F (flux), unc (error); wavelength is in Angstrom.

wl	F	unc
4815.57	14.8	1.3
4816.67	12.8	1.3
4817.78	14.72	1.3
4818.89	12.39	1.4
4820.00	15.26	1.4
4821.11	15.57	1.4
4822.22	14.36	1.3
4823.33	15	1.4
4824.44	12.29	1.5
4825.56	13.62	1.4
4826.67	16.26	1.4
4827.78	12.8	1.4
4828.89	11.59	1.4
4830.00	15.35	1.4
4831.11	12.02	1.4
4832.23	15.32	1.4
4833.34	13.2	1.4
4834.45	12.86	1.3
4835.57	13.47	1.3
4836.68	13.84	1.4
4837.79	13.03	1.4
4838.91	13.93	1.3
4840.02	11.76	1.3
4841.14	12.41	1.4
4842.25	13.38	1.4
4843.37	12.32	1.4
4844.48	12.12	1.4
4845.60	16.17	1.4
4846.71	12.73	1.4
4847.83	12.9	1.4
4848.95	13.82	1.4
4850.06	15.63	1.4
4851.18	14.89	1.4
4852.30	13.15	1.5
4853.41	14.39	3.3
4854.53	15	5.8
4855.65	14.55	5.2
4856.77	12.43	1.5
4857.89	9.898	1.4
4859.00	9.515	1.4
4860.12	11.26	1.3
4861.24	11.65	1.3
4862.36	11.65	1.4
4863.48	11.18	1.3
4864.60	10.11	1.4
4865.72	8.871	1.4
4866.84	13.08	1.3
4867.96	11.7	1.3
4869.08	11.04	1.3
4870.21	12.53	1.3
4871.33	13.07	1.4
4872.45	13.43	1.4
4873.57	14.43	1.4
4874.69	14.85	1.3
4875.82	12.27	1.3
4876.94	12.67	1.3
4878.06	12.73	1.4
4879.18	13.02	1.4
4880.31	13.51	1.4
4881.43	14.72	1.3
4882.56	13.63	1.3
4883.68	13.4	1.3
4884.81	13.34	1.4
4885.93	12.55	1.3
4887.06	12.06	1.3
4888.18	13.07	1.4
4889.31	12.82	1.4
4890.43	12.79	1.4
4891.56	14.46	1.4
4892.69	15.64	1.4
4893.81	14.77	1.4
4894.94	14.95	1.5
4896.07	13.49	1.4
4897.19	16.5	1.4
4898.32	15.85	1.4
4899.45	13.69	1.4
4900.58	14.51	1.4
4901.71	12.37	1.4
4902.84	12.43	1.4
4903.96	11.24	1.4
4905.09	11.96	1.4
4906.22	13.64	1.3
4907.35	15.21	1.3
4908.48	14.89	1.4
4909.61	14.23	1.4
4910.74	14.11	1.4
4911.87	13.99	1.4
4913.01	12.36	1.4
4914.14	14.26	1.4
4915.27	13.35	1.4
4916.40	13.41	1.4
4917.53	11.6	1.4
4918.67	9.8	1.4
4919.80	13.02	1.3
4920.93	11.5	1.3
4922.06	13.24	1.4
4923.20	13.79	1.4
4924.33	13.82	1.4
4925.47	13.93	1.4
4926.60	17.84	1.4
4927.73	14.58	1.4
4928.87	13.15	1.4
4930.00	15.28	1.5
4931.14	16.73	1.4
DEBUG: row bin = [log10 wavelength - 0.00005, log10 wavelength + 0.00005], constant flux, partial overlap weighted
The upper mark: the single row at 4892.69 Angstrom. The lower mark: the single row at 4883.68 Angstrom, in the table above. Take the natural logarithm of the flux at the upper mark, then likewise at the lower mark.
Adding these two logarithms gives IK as 5.35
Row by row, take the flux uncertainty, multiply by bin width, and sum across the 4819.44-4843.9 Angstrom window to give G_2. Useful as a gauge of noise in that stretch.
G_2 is 33.8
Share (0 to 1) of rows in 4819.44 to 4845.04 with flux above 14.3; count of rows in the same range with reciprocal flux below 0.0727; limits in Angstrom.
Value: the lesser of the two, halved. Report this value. 0.152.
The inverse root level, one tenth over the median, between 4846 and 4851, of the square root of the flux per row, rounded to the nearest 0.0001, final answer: 0.0274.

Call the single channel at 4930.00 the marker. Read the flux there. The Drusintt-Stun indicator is 15.28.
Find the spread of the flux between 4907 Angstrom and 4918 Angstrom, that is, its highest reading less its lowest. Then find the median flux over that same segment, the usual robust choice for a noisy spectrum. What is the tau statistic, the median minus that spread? 10.4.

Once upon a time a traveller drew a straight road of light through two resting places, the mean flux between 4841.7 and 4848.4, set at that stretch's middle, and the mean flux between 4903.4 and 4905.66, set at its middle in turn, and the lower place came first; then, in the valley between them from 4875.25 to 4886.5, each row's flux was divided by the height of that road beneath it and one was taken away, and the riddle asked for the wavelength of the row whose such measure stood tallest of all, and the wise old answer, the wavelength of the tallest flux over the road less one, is 4881.43 Angstrom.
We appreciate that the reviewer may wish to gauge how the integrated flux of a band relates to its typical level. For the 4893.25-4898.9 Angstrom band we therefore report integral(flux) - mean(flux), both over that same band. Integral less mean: 70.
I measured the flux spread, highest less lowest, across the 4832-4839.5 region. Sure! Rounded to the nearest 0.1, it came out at 2.5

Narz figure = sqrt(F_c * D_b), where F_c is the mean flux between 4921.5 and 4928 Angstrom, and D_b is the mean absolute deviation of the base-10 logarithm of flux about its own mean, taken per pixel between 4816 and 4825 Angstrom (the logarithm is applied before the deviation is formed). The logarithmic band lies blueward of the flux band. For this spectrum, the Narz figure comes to 0.73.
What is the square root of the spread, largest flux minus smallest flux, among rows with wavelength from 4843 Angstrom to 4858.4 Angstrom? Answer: 2.5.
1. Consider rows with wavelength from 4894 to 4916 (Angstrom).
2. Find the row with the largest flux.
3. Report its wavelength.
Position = 4897.19 Angstrom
